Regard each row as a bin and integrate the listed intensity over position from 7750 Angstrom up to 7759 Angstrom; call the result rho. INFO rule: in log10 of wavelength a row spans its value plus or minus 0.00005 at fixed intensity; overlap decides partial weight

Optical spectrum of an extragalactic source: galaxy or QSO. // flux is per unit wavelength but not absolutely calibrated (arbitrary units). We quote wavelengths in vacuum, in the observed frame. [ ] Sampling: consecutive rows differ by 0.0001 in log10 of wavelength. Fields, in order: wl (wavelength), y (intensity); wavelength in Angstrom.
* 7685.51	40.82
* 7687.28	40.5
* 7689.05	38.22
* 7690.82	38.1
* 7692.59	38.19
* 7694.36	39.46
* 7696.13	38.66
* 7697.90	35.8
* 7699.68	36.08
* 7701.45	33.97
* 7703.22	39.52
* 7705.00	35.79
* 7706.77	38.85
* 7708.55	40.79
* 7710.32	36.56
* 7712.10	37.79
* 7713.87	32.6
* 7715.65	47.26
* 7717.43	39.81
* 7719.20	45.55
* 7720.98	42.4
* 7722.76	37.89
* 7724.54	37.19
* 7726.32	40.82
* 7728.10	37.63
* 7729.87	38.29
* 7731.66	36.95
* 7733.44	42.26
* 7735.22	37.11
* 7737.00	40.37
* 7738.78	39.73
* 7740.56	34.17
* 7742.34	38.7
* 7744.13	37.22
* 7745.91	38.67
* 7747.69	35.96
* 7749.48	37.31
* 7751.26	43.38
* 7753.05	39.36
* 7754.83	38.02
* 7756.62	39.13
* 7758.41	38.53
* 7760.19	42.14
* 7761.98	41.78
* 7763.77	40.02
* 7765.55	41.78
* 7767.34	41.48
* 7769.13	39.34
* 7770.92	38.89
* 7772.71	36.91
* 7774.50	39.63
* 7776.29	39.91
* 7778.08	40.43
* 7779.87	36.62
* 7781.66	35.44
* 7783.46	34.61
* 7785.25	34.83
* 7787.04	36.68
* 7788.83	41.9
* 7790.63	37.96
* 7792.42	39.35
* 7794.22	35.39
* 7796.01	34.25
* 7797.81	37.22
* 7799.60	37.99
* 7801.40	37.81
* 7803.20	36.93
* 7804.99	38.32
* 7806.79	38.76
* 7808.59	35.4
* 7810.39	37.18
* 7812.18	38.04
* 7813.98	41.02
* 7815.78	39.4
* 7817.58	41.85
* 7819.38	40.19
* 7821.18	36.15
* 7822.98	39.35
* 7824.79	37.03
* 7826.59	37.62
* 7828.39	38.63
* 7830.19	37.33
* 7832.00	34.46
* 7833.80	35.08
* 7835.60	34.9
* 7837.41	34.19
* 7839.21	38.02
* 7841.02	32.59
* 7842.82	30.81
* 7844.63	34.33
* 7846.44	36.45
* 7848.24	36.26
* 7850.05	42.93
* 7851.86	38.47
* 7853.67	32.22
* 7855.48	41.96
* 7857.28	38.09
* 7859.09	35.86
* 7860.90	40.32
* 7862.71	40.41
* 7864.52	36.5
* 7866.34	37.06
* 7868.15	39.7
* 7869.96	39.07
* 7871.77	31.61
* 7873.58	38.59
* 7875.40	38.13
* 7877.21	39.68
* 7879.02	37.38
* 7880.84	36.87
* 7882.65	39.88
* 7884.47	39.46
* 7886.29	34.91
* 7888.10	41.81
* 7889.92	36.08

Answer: 357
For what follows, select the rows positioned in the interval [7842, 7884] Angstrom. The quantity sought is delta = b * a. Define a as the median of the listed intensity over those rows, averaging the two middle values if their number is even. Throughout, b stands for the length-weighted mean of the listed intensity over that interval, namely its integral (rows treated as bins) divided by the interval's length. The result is 1430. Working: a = 38.1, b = 37.5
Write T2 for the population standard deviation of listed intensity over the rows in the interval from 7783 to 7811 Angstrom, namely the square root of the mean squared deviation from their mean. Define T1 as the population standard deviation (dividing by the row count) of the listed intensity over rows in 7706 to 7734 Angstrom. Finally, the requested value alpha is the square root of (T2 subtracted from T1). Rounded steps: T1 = 3.5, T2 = 1.9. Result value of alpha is 1.25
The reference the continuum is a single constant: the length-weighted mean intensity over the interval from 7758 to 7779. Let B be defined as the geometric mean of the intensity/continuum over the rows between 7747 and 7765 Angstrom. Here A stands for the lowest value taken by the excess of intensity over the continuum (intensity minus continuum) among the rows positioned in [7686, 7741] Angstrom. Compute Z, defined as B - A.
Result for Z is 8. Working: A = -7.5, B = 0.98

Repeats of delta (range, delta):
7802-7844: 1384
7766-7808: 1438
